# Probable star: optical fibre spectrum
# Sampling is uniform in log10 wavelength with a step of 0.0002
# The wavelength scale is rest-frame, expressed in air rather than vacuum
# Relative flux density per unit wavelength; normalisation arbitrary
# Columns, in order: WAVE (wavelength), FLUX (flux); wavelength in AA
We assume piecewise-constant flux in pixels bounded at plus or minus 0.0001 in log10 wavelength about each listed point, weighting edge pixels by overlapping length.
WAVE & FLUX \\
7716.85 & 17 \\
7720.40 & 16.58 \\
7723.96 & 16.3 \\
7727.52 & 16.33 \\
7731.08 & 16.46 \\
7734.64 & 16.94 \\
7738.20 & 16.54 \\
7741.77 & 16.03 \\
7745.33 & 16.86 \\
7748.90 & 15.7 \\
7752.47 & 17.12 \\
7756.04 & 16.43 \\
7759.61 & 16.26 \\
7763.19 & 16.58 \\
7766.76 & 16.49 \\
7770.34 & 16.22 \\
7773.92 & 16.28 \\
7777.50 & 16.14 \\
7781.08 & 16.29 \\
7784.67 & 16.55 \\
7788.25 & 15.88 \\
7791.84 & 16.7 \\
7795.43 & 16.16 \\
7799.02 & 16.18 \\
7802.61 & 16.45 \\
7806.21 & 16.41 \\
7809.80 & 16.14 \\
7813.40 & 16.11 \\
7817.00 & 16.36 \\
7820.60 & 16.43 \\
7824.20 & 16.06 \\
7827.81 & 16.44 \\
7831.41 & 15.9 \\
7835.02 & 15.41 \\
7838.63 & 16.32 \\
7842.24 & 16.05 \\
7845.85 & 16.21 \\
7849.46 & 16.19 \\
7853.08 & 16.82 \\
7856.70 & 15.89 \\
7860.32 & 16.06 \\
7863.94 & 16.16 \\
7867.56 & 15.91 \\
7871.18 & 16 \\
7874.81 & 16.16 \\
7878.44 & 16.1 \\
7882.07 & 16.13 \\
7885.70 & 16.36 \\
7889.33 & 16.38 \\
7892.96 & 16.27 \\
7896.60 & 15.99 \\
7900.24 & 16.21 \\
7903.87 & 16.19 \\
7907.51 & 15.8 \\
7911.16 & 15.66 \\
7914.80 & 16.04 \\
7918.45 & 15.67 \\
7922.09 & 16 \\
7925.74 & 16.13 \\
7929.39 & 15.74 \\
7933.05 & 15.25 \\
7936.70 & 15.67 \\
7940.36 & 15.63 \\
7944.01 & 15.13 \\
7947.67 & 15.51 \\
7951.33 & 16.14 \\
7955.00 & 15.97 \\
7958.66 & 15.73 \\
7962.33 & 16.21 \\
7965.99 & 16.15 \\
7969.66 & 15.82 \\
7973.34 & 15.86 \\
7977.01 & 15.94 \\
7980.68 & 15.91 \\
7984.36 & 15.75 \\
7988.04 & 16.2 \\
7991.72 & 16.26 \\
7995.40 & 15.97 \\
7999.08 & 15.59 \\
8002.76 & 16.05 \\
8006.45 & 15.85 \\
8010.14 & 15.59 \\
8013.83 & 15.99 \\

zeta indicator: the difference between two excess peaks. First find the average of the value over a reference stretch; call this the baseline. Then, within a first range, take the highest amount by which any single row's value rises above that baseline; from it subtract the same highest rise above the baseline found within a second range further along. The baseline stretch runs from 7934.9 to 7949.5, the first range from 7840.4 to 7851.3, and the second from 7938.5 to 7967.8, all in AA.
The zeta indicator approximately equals 0.00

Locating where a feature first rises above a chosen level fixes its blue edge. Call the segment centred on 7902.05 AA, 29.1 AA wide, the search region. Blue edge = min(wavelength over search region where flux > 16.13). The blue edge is 7889.33 AA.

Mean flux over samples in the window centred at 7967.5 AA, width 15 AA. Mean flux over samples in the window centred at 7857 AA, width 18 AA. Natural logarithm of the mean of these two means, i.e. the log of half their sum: 2.78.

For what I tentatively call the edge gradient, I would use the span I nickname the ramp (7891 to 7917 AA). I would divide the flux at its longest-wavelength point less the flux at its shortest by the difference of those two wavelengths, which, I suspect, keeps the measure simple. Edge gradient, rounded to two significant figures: -0.011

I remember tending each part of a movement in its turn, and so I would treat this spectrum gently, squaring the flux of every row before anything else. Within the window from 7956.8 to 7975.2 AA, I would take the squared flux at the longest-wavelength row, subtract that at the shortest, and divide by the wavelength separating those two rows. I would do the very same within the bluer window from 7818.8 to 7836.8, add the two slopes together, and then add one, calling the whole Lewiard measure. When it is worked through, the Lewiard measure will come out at -0.97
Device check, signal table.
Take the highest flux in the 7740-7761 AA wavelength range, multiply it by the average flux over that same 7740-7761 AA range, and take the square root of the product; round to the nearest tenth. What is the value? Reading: 16.8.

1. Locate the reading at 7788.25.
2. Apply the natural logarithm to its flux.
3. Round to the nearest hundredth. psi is 2.77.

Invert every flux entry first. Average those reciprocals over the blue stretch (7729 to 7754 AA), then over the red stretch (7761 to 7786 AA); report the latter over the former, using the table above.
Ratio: 1.01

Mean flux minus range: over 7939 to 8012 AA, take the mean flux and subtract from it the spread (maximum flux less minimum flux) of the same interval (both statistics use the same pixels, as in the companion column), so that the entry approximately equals 14.73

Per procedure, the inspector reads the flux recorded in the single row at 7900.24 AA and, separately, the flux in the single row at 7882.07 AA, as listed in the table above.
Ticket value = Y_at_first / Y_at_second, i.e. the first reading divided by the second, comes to 1.00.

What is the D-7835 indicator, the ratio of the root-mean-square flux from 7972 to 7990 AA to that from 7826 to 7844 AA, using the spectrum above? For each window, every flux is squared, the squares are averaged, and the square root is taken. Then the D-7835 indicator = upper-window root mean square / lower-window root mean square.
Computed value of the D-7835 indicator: 0.994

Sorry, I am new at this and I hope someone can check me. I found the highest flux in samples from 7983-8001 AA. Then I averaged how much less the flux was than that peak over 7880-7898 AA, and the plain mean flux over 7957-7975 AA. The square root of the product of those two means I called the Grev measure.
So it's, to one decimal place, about 0.7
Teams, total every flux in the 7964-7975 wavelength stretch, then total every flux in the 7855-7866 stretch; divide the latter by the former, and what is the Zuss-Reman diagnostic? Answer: 1.006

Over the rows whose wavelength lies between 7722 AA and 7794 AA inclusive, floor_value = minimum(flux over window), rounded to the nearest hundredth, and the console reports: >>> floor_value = 15.70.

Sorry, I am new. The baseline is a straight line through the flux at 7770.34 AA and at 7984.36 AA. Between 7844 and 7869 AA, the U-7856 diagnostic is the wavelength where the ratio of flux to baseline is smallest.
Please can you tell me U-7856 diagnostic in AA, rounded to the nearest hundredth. 7856.70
